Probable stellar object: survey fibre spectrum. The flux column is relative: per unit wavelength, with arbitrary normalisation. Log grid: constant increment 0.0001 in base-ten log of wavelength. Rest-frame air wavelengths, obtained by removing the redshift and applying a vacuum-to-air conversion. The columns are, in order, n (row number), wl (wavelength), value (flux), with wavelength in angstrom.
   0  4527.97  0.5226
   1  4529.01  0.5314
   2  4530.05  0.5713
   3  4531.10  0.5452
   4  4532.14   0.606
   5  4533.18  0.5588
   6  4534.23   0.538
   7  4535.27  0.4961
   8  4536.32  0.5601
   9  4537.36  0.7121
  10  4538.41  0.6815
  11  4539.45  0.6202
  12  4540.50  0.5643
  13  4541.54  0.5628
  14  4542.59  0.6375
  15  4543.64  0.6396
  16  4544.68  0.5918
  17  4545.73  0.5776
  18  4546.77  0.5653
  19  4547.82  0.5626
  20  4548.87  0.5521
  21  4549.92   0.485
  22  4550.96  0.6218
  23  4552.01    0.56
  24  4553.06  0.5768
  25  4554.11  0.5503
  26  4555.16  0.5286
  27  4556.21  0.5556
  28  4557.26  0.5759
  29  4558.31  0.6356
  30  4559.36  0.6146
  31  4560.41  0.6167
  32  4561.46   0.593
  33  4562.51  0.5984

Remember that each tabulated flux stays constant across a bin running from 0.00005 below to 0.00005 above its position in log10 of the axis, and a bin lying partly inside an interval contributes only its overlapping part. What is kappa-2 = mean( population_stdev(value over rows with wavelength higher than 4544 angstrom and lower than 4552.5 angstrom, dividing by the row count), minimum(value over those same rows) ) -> 0.261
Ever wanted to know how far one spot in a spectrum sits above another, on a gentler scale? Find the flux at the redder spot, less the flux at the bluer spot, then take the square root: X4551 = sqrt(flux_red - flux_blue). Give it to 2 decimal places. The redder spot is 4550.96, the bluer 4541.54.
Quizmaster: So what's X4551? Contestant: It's 0.24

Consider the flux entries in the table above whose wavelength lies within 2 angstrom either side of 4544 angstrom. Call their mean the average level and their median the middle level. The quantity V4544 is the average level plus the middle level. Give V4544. 1.23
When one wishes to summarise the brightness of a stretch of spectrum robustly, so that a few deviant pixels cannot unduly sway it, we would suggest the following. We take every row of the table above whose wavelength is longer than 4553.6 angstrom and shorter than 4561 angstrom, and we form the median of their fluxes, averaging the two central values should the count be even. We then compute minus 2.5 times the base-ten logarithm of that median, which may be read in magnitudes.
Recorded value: 0.60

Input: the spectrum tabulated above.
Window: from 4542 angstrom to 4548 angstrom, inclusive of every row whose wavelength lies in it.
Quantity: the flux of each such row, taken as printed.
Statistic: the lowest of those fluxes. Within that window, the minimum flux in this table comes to 0.5626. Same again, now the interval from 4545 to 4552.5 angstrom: 0.485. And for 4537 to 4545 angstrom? 0.5628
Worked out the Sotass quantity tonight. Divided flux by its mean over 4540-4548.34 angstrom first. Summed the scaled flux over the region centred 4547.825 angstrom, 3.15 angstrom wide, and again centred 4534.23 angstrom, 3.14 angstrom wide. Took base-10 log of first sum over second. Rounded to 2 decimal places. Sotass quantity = 0.02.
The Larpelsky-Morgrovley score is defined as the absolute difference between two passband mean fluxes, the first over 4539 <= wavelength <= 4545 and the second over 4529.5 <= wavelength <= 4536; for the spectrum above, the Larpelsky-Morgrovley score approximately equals 0.050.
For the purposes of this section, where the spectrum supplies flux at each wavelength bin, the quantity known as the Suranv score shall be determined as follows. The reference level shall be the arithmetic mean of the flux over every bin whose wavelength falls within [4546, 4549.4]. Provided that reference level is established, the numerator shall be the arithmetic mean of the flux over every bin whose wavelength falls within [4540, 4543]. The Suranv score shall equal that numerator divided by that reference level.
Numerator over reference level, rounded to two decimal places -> 1.05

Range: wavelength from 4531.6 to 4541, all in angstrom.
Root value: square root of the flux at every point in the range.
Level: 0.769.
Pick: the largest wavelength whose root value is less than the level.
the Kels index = 4540.50 angstrom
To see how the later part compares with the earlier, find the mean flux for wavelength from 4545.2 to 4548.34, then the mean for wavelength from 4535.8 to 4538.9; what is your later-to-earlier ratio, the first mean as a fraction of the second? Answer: 0.87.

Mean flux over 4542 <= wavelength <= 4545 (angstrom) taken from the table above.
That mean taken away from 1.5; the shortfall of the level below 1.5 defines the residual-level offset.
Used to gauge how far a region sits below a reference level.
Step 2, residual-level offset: 0.877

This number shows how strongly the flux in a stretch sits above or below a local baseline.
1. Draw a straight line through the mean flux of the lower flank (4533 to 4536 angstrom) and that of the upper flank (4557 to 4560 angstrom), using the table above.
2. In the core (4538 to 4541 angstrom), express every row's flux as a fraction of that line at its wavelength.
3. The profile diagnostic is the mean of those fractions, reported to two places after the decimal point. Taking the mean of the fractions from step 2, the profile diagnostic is 1.14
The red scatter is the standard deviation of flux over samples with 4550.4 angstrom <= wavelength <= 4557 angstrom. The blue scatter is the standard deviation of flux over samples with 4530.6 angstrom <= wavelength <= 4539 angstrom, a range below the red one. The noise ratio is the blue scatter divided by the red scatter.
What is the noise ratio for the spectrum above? 2.4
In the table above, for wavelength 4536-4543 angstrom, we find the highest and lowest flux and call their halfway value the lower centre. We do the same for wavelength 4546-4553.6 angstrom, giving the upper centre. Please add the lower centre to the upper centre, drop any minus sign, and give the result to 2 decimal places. 1.19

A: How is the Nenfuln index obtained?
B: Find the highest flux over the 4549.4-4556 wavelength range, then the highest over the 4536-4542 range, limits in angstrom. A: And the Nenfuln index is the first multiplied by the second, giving 0.44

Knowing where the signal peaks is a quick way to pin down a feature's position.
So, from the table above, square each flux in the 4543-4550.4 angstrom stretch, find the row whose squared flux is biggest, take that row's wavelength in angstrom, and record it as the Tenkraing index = 4543.64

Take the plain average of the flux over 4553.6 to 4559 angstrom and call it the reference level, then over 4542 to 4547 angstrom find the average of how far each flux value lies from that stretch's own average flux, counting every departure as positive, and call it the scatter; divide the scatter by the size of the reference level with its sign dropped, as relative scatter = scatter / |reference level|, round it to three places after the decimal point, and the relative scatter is 0.051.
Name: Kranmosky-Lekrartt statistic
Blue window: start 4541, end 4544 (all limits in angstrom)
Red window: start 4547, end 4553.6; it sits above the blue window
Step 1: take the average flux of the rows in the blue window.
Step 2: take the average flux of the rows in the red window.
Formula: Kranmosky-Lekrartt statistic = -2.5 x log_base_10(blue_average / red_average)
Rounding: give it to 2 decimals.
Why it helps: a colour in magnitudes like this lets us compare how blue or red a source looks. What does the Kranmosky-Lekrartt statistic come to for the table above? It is -0.10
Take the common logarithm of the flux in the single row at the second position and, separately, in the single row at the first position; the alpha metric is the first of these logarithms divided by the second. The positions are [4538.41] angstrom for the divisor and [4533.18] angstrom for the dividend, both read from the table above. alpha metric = 1.5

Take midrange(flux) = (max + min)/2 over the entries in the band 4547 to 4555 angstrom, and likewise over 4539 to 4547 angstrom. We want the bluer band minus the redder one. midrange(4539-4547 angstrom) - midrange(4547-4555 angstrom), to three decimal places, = 0.048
